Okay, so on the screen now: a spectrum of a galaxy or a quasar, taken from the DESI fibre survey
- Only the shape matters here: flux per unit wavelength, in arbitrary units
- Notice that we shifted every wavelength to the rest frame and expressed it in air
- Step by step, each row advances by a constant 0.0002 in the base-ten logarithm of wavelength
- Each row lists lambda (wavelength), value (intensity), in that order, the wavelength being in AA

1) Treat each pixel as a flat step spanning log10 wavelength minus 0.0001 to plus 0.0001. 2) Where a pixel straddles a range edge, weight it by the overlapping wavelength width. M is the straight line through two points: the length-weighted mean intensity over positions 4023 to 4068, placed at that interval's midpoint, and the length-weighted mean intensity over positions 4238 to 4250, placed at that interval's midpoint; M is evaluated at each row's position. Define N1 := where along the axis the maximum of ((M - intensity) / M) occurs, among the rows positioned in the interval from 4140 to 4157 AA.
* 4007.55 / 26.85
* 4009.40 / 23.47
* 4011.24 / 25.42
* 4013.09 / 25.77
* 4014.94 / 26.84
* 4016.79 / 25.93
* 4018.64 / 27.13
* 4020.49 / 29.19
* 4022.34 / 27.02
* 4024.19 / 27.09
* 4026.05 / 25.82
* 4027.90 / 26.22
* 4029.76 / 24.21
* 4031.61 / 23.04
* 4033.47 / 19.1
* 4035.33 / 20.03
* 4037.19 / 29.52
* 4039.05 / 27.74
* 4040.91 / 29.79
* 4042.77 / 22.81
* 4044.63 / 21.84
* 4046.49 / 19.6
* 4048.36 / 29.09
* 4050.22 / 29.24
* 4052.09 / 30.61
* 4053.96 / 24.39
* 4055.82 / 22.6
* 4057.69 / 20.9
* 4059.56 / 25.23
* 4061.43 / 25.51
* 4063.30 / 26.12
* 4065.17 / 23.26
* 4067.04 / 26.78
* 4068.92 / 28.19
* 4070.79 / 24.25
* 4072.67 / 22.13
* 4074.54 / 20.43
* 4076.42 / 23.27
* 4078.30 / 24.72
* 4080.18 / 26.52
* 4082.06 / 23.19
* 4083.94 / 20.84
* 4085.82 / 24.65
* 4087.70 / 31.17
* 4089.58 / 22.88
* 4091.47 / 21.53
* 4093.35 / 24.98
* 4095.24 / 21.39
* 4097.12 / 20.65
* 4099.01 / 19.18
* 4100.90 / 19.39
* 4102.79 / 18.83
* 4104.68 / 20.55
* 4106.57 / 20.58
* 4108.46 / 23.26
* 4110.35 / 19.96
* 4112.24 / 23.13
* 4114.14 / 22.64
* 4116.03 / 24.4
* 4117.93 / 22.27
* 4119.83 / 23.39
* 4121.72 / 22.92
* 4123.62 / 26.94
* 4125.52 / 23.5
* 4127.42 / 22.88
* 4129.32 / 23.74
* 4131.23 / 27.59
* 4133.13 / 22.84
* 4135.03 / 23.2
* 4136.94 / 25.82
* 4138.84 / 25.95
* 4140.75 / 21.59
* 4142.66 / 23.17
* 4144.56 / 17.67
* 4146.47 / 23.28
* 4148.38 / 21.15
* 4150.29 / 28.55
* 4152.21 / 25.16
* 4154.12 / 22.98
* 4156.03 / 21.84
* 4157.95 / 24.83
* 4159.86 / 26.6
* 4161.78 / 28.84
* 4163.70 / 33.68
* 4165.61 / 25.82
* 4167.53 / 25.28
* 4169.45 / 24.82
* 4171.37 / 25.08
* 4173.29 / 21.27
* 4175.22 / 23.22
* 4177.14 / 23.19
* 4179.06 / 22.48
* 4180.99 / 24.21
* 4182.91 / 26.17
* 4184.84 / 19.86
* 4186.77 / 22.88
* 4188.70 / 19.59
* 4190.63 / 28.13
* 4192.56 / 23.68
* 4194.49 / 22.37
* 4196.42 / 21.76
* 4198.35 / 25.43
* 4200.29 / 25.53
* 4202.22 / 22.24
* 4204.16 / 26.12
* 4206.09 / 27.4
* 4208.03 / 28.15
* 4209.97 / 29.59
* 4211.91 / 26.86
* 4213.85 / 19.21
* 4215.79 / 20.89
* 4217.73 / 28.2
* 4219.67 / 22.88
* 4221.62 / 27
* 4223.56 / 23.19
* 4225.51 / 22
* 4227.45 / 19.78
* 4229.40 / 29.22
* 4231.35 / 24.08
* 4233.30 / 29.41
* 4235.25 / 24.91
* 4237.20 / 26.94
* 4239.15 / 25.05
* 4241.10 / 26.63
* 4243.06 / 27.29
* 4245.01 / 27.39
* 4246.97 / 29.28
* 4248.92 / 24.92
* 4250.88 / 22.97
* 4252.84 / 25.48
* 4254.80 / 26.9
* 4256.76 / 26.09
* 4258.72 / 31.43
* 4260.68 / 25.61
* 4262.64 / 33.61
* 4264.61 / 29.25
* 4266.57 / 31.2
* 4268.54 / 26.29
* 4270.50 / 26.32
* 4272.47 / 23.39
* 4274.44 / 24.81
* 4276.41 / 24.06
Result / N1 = 4144.56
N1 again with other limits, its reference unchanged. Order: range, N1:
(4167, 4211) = 4188.70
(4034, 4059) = 4046.49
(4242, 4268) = 4250.88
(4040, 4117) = 4102.79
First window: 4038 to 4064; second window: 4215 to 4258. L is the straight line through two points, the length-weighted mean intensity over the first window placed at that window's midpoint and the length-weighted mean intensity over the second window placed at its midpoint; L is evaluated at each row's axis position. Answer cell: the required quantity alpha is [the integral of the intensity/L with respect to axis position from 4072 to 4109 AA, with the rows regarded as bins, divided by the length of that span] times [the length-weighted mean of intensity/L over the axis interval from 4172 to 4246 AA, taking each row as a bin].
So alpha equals 0.85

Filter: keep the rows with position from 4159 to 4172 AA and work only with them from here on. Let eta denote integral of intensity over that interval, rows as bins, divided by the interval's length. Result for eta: 27.2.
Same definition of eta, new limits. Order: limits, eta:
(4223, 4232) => 23.7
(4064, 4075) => 24.4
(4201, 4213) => 26.6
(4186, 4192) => 23.6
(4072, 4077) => 21.9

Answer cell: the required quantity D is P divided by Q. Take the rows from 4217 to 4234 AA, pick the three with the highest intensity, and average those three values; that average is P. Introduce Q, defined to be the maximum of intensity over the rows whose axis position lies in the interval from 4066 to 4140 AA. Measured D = 0.93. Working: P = 28.9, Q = 31.17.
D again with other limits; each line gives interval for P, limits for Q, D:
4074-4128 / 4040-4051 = 0.95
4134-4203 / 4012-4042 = 1.02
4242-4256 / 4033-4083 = 0.91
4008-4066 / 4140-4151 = 1.05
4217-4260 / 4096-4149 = 1.09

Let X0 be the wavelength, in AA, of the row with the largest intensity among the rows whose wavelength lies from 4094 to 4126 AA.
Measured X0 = 4123.62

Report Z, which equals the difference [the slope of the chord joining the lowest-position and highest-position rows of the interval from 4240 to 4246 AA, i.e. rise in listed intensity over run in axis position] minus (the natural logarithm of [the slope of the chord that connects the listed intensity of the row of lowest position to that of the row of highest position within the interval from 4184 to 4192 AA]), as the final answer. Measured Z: -0.2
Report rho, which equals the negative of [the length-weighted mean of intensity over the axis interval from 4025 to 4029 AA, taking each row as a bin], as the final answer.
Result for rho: -25.9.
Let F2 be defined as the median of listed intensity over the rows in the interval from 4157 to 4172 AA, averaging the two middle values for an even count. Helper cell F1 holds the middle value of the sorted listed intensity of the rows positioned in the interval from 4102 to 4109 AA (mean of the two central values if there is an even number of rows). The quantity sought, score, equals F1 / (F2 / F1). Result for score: 17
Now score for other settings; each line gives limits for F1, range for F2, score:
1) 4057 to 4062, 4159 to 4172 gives 25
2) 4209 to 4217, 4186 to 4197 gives 25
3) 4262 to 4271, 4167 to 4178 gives 36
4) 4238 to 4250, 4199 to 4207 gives 28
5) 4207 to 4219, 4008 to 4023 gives 29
